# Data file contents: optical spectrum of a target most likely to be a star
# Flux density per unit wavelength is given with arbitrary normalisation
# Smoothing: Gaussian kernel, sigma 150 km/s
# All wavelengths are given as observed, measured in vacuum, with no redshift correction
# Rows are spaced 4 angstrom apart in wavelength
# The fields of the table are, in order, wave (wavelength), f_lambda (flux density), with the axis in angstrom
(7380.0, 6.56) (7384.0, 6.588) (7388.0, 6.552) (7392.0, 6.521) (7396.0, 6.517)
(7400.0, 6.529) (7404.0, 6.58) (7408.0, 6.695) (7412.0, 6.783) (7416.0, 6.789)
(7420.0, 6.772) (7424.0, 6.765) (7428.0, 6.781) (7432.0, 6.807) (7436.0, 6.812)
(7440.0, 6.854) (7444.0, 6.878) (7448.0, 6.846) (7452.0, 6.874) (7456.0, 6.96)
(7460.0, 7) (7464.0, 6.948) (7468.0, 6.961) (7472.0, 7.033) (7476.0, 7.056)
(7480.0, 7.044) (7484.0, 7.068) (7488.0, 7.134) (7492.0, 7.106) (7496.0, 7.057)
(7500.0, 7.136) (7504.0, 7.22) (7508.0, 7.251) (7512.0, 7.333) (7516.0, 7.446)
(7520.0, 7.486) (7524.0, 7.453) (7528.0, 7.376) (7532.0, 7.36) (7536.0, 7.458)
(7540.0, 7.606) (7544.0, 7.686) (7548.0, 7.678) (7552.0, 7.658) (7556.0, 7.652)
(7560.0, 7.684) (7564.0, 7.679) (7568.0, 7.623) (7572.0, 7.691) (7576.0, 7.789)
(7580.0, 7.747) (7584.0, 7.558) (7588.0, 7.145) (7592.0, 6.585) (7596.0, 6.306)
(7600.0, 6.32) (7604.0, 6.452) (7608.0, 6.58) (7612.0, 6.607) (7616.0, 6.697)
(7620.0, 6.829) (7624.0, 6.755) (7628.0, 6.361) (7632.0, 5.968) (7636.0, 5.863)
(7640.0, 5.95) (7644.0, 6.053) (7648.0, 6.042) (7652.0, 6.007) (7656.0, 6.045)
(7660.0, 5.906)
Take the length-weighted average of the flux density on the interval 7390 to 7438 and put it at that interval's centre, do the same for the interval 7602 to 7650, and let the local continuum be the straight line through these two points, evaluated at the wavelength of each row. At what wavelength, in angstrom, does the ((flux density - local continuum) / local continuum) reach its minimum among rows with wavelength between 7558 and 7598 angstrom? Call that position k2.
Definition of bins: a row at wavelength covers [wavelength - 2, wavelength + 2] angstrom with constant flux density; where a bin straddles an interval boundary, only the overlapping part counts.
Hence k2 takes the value 7596.0 angstrom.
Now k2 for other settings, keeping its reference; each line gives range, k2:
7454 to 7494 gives 7456.0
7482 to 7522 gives 7484.0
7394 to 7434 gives 7396.0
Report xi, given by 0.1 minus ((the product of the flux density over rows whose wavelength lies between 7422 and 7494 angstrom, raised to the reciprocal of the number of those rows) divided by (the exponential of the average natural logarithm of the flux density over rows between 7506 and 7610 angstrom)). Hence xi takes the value -0.85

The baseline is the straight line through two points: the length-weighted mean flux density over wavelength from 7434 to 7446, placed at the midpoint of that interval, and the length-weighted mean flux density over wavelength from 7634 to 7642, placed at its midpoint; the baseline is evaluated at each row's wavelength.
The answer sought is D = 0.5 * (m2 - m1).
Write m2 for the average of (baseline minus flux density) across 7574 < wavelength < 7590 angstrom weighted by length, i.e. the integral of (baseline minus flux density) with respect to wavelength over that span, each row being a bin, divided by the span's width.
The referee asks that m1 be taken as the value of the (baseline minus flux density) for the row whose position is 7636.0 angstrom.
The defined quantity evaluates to -0.7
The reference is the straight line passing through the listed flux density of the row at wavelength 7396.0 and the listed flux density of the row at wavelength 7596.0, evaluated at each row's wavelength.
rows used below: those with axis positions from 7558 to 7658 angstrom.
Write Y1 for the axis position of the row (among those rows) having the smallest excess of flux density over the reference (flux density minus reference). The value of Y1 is 7636.0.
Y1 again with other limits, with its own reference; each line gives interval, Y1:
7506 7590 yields 7588.0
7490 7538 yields 7496.0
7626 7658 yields 7636.0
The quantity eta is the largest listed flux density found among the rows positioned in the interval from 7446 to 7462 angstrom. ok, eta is 7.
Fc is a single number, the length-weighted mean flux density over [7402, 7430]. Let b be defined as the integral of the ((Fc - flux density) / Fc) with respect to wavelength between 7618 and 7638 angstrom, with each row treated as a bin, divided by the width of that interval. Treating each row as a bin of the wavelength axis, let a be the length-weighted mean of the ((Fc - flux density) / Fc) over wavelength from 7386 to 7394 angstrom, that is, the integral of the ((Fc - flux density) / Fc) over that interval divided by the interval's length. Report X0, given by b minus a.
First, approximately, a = 0.03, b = 0.06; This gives 0.03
